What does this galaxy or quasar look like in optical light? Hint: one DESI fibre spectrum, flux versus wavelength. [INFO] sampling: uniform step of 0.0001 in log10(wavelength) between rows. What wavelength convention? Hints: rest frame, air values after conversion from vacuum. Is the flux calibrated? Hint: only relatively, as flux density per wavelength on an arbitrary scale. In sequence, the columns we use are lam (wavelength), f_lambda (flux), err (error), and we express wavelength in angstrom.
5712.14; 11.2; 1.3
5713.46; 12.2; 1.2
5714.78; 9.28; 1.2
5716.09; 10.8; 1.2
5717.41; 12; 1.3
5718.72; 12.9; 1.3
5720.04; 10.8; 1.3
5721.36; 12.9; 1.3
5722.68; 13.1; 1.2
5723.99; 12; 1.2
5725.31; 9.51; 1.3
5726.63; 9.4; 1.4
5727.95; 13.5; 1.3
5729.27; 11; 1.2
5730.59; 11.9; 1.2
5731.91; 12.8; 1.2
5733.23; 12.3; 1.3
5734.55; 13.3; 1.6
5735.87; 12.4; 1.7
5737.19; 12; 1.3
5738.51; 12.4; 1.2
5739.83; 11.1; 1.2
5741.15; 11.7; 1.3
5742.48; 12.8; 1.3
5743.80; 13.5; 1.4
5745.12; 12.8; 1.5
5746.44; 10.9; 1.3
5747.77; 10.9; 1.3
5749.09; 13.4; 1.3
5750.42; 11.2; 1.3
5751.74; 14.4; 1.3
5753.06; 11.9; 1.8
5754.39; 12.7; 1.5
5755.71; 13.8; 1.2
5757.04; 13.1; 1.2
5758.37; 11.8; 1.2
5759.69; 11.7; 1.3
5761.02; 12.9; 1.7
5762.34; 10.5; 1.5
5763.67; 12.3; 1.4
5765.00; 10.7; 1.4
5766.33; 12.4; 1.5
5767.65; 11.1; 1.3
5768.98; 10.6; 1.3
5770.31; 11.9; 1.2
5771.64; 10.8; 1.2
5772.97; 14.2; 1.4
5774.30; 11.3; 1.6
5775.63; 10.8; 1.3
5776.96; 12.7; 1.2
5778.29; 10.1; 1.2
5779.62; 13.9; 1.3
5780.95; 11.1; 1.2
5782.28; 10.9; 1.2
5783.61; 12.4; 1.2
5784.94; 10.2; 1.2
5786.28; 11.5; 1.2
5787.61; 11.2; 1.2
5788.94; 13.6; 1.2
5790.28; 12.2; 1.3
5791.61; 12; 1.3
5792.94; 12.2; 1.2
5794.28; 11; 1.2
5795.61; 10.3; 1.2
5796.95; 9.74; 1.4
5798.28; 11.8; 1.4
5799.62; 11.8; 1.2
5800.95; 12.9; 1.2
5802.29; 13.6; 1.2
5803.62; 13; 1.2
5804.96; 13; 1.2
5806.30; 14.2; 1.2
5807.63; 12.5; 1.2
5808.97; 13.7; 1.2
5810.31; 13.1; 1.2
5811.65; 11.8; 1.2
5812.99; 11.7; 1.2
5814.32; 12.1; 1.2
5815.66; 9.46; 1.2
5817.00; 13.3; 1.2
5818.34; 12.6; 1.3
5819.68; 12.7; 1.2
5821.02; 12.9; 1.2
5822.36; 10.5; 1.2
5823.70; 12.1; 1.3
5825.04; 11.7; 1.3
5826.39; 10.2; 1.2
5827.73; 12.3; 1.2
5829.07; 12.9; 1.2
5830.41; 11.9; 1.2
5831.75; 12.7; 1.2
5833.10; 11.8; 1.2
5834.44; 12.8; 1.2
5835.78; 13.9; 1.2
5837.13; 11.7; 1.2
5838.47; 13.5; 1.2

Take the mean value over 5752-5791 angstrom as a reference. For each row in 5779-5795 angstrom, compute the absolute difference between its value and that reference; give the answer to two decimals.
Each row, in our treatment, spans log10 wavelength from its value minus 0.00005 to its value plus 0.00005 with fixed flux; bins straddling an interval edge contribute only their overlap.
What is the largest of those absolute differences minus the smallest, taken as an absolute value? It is 1.90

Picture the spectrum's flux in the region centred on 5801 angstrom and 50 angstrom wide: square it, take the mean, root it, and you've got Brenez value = 12.1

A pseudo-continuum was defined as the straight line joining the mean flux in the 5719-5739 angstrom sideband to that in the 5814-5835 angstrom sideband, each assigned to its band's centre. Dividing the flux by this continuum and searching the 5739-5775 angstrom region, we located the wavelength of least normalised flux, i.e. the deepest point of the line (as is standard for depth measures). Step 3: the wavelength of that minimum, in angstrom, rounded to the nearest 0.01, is 5762.34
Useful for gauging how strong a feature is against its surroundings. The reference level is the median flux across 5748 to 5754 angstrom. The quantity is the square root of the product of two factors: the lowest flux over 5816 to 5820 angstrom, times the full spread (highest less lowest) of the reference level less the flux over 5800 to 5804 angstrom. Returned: 3.0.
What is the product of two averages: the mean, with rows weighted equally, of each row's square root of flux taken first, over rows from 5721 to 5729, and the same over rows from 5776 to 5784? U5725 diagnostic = 11.7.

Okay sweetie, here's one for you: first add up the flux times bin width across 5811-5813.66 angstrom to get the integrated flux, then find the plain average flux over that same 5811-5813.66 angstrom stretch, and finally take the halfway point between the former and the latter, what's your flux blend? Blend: 21.6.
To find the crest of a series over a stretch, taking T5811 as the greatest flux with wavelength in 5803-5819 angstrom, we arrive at 14.2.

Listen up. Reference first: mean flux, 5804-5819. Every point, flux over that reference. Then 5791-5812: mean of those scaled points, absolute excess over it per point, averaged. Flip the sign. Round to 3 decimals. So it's -0.077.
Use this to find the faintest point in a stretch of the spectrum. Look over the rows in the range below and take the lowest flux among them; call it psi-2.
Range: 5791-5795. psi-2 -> 11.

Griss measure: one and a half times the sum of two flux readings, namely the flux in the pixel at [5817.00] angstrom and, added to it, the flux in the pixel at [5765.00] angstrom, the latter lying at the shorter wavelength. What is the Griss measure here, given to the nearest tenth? 36.0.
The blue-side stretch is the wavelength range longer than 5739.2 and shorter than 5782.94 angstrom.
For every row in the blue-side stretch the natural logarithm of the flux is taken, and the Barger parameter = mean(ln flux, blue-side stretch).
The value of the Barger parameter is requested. 2.48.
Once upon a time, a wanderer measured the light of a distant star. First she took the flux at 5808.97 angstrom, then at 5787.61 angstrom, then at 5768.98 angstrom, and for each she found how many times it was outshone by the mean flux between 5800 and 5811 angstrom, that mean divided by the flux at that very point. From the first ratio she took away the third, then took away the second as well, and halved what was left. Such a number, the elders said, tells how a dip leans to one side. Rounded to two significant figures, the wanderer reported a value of -0.73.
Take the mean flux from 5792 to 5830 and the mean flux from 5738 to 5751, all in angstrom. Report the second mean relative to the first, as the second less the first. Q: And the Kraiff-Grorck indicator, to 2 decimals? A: -0.04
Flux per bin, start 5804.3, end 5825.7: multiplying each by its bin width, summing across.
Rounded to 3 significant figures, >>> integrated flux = 264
